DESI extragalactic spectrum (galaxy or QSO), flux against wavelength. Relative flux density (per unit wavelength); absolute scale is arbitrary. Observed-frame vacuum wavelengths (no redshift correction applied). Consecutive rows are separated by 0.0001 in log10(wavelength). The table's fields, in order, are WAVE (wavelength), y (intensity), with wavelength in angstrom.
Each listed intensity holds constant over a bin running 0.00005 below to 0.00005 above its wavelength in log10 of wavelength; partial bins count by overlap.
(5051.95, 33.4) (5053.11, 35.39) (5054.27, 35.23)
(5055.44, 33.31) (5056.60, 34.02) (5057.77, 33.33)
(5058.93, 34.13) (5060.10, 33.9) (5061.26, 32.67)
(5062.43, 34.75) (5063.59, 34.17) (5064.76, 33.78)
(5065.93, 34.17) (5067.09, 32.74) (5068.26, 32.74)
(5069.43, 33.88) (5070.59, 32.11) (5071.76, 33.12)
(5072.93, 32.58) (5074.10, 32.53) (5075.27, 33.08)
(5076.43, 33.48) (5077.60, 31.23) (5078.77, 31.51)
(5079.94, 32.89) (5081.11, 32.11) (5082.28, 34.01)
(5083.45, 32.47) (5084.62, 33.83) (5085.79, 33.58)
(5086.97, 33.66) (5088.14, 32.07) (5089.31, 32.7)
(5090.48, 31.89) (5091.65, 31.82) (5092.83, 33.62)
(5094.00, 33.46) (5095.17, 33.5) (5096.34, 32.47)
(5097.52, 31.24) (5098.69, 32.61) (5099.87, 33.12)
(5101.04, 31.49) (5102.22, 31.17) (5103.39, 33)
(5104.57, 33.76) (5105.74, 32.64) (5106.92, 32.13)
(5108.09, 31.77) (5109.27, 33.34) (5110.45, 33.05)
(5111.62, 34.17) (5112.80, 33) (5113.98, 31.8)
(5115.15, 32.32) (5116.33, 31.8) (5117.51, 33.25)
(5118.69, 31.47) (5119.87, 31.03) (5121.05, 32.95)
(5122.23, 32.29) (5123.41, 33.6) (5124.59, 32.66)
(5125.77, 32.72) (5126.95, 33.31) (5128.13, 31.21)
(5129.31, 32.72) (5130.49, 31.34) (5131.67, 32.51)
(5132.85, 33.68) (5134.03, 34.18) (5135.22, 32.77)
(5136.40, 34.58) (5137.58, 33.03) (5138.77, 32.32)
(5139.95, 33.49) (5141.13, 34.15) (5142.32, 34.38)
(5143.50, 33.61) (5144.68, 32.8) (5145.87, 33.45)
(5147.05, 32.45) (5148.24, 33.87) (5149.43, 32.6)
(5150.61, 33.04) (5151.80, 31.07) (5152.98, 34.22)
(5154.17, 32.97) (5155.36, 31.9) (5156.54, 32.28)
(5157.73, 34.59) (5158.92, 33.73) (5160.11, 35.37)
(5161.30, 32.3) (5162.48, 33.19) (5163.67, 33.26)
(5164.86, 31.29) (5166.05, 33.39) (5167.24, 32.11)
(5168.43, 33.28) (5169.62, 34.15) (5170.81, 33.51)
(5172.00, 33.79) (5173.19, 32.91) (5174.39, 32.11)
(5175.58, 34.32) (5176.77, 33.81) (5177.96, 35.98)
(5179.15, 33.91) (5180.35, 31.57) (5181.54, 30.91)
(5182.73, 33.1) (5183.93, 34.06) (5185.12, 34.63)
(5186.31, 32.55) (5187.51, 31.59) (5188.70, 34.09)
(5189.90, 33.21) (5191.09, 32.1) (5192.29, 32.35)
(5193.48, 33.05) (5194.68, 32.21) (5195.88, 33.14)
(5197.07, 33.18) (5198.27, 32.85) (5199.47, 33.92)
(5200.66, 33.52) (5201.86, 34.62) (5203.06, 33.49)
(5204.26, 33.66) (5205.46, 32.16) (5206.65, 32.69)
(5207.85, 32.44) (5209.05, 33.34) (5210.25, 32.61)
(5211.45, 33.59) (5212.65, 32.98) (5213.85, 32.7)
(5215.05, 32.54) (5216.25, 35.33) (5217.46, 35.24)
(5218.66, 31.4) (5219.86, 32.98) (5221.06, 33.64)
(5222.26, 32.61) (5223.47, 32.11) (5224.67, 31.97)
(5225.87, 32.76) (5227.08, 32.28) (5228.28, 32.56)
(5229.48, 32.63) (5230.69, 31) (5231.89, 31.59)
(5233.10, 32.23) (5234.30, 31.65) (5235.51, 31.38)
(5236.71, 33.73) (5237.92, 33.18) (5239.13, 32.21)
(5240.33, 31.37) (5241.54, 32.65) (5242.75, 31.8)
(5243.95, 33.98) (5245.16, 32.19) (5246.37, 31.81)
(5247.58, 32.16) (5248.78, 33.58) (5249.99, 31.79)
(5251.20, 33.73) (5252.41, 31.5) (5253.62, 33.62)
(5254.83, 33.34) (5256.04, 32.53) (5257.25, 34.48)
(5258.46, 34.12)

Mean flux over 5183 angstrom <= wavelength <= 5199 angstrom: 33.0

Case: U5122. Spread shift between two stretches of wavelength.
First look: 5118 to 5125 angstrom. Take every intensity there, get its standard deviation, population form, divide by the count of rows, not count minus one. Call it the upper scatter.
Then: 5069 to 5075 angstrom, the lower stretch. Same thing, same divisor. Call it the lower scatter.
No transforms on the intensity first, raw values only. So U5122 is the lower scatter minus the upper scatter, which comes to -0.3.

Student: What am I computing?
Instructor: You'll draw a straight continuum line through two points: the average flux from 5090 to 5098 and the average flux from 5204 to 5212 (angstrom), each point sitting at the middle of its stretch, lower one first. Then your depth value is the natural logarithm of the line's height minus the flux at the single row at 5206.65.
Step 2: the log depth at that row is -1.5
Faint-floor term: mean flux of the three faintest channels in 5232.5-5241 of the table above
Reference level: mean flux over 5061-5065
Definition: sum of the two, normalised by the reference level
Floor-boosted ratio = 1.93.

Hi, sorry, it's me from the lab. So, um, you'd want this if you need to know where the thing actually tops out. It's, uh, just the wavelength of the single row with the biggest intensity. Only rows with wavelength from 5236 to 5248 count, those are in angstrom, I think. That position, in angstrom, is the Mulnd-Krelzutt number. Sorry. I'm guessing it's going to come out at 5243.95 angstrom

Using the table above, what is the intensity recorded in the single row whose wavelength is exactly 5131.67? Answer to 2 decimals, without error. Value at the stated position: 32.51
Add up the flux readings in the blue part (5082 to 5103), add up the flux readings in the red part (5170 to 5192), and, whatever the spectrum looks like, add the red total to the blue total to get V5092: 1187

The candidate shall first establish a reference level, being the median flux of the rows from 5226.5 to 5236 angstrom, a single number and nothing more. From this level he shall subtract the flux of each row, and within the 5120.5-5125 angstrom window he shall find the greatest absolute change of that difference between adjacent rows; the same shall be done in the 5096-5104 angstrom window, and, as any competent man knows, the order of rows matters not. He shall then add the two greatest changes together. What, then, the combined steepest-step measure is 3.1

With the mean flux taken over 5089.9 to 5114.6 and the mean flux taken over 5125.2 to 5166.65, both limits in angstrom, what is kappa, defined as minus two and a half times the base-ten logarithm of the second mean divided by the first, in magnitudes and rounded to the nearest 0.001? -0.015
